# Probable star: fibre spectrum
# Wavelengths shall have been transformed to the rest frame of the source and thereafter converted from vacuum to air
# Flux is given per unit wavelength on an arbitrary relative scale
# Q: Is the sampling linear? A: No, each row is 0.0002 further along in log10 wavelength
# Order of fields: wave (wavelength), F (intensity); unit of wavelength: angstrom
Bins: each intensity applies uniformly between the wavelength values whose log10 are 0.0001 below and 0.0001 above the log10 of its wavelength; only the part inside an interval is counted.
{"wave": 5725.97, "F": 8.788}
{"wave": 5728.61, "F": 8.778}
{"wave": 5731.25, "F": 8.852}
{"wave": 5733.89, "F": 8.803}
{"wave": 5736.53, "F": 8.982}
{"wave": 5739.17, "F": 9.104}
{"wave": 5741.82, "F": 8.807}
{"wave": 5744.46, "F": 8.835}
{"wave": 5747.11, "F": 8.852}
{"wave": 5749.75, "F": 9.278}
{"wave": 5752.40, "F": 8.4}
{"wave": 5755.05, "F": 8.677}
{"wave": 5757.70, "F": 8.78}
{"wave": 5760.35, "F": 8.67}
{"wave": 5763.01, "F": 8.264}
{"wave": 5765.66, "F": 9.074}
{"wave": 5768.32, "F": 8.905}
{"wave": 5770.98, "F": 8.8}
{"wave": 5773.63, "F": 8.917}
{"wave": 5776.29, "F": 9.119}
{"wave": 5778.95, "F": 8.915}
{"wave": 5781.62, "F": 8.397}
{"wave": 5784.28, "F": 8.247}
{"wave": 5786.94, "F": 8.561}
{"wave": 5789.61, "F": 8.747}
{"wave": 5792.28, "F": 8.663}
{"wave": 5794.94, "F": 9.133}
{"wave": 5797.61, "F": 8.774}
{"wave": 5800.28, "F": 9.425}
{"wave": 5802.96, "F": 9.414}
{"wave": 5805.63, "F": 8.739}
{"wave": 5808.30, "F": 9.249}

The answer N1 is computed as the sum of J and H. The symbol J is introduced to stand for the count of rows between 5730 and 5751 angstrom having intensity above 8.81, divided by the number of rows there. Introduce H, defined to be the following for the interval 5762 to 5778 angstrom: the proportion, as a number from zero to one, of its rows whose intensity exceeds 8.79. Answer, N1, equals 1.58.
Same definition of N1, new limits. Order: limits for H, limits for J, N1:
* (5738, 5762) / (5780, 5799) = 0.70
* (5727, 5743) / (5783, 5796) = 1.03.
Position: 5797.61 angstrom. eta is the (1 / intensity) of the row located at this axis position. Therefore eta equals 0.114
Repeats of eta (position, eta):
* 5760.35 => 0.115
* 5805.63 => 0.114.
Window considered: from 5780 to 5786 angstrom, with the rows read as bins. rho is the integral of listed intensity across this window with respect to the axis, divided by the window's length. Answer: 8.36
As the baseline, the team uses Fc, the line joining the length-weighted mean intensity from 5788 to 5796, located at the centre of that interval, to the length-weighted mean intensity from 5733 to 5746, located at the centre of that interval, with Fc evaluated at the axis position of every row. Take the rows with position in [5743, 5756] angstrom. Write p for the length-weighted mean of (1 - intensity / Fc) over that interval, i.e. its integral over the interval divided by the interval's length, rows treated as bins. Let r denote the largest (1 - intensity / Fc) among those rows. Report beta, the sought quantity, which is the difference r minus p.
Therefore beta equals 0.046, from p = 0.009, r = 0.055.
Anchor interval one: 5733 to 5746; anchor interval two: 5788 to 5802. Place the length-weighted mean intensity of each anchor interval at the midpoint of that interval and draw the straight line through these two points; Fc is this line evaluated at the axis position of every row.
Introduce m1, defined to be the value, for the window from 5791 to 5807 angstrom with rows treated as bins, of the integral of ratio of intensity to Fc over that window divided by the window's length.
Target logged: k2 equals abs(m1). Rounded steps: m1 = 1.01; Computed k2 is 1.01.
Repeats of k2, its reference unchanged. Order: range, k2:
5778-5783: 0.96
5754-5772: 0.98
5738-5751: 1.01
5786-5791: 0.97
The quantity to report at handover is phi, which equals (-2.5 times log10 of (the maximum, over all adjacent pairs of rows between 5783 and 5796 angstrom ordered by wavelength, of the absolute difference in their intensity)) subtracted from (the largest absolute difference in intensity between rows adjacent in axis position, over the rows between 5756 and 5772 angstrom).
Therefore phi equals 0.0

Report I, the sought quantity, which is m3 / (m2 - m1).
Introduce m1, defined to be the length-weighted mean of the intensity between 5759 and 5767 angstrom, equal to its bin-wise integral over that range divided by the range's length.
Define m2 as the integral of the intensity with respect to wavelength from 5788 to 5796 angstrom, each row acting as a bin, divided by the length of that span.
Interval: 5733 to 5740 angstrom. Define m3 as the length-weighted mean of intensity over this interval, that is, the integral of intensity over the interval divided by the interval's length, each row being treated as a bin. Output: 55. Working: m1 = 8.7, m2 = 8.8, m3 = 8.97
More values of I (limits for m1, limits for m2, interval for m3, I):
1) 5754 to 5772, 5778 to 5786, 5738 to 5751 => -38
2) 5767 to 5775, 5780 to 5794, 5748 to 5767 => -26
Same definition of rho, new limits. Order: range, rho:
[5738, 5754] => 8.87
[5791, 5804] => 9.08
